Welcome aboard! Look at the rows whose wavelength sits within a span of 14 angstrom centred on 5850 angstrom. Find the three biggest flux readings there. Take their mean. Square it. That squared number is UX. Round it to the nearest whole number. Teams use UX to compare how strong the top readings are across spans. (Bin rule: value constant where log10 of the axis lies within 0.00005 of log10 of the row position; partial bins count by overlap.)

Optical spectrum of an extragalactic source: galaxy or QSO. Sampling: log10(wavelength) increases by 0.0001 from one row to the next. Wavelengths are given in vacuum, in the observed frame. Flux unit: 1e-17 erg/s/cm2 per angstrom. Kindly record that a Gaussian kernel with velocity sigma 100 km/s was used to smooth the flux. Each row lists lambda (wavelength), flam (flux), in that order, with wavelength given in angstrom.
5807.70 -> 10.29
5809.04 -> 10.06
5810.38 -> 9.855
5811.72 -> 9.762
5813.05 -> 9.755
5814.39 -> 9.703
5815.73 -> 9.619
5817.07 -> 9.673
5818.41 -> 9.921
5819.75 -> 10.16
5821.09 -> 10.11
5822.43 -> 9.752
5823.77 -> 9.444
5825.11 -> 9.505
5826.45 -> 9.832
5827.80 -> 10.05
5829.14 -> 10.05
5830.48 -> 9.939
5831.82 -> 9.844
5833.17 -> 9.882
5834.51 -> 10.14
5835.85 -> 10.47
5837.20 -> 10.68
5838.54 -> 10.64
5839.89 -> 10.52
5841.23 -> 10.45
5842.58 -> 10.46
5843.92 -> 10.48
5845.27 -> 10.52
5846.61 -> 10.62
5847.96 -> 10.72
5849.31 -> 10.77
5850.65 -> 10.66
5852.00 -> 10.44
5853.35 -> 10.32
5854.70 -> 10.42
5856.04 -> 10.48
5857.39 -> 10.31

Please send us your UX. 115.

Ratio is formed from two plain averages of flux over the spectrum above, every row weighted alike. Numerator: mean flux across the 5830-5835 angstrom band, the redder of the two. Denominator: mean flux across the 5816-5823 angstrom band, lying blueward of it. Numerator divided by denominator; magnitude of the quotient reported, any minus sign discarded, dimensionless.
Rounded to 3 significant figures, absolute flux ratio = 1.00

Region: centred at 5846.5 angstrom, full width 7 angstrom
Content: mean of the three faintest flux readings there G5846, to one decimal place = 10.5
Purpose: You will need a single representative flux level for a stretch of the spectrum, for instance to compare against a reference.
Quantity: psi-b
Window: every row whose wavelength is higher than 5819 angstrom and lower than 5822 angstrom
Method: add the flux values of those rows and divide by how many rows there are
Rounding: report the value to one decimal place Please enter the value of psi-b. 10.1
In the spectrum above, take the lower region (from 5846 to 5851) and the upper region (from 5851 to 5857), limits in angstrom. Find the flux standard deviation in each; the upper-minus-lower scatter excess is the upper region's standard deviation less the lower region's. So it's 0.002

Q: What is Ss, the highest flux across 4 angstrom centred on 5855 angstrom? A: 10.48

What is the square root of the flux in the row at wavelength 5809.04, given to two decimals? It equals 3.17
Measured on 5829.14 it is 3.17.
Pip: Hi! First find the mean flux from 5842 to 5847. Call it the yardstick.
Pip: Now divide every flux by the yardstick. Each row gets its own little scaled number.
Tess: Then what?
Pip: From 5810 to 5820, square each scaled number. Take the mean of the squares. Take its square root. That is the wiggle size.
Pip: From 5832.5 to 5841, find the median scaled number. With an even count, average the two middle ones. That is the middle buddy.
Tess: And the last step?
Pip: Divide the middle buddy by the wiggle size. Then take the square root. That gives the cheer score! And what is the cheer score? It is 1.03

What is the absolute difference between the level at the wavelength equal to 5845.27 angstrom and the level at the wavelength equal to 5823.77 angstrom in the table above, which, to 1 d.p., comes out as 1.1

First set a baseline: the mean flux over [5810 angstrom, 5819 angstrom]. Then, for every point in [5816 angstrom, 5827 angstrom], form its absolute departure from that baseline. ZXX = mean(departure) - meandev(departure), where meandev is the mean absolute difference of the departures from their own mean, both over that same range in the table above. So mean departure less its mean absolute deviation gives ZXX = 0.08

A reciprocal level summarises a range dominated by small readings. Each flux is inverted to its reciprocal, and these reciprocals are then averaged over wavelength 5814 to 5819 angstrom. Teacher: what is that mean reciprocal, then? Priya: 0.103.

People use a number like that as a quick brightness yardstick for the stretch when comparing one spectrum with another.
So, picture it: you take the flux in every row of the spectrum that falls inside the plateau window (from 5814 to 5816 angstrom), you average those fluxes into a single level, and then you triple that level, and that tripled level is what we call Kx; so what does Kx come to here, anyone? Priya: 29.0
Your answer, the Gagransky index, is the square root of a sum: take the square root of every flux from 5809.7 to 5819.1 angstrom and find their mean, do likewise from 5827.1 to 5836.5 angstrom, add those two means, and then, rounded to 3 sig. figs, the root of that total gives 2.51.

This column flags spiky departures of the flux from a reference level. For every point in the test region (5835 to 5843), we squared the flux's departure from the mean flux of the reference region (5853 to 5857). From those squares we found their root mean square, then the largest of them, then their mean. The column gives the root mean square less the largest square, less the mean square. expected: -0.06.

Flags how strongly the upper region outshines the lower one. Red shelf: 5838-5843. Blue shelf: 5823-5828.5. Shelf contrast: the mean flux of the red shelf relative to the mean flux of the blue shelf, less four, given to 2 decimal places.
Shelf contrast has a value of -2.92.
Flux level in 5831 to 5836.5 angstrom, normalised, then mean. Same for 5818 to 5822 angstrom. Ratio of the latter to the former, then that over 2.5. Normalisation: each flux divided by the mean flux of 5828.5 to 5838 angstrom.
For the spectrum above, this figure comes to 0.399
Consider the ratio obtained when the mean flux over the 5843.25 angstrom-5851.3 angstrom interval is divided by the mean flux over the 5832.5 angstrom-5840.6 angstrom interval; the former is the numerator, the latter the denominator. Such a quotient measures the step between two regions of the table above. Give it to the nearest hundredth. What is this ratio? 1.02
